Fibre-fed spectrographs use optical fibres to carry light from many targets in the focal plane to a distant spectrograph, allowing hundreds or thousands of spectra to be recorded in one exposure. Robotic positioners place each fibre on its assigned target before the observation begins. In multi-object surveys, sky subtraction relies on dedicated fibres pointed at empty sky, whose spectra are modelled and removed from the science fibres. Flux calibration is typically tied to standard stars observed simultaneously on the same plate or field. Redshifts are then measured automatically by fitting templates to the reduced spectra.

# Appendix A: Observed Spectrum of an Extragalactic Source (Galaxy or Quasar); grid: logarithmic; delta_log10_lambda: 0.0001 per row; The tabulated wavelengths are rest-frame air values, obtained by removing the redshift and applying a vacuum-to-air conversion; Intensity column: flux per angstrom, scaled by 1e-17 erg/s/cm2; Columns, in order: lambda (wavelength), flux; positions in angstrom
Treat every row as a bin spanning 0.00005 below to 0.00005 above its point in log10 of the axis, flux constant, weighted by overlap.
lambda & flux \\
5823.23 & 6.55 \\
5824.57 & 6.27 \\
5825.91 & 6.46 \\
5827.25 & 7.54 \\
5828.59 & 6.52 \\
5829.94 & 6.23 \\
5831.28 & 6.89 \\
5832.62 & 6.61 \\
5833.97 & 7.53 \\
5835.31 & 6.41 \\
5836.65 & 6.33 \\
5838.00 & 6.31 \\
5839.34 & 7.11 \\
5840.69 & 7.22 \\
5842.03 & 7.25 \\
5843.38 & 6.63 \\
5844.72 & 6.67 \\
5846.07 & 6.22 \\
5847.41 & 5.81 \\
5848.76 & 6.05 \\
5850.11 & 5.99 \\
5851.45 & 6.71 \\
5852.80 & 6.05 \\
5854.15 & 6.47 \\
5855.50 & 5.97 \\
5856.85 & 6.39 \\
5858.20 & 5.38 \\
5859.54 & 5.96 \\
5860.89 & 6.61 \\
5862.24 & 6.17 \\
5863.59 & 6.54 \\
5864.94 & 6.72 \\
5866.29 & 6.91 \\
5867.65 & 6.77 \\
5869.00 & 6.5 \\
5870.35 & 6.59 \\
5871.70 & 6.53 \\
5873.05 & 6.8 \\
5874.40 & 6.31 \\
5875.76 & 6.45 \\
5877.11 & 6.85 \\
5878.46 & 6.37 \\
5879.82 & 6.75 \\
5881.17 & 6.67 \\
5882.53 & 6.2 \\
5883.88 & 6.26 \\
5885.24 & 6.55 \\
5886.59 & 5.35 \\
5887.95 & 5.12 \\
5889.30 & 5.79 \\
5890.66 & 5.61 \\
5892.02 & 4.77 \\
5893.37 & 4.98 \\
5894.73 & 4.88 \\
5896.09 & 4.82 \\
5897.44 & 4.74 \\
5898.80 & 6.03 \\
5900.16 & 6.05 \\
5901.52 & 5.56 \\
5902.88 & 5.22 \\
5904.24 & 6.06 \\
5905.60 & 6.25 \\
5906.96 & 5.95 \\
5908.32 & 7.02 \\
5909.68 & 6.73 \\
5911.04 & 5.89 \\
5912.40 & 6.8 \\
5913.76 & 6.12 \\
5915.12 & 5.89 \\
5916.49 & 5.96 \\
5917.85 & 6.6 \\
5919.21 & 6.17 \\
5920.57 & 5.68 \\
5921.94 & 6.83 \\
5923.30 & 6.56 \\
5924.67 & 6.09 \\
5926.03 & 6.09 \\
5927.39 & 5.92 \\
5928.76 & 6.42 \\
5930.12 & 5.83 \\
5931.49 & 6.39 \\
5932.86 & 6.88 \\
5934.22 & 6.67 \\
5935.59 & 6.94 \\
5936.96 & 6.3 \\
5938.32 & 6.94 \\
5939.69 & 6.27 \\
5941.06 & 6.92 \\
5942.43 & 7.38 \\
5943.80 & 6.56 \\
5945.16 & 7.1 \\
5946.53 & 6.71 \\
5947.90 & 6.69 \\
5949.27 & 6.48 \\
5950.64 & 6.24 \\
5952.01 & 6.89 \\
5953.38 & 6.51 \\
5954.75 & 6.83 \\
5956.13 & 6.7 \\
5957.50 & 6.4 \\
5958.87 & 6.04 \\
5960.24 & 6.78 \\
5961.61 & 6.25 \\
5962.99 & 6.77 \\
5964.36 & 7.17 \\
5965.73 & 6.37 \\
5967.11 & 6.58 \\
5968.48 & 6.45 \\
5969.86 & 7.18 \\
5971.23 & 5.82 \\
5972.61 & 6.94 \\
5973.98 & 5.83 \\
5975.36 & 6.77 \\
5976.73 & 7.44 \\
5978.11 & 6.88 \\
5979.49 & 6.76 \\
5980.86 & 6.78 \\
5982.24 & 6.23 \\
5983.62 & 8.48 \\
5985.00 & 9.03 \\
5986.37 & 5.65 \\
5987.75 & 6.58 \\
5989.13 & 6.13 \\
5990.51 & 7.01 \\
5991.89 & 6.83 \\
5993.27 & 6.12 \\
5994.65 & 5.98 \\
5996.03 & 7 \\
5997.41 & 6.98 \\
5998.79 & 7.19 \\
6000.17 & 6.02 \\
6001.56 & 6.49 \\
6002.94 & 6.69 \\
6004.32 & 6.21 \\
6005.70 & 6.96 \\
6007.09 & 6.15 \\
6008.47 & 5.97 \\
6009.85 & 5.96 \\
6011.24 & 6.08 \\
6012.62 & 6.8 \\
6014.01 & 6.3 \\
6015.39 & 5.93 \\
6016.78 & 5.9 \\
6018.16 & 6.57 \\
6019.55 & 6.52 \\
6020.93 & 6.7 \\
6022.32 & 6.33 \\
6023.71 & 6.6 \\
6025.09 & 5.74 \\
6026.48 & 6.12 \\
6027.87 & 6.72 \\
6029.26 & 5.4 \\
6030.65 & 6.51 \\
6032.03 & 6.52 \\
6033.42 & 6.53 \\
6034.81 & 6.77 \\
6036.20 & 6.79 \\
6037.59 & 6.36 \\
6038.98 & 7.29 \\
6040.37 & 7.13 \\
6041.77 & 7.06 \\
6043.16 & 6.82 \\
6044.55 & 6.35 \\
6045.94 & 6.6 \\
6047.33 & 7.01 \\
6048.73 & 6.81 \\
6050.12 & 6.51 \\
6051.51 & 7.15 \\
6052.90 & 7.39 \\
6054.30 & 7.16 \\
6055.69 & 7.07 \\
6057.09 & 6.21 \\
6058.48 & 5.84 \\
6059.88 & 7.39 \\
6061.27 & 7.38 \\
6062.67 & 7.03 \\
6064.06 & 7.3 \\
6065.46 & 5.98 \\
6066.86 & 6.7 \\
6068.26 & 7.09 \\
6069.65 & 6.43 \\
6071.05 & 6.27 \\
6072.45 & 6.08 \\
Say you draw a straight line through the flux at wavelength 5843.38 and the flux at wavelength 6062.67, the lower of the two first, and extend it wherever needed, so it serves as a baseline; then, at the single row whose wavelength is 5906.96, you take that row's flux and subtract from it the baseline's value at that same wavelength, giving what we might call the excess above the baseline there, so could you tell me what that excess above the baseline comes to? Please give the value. -0.8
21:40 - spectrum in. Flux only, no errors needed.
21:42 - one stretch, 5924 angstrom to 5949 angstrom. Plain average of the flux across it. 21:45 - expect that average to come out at 6.56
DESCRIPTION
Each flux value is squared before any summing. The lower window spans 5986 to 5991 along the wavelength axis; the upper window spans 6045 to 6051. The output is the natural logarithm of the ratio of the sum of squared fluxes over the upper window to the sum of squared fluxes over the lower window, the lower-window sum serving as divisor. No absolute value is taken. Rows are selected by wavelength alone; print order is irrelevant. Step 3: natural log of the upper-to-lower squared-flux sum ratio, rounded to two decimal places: 0.11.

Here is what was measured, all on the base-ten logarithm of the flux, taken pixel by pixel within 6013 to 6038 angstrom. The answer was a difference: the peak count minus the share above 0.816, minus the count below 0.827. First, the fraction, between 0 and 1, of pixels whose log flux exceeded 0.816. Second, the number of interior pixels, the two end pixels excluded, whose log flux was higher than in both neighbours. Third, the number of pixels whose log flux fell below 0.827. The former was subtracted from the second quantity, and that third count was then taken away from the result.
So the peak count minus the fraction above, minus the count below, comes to -10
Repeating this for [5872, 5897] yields -10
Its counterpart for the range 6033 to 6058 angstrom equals -3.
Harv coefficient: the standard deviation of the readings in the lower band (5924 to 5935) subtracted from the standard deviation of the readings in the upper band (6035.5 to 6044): -0.04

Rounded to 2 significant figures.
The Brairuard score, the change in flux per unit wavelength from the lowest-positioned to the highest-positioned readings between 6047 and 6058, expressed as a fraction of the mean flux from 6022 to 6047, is -0.013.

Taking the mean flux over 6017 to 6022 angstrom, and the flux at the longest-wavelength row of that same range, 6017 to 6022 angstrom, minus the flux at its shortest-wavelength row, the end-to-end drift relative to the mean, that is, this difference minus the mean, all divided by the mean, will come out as -0.98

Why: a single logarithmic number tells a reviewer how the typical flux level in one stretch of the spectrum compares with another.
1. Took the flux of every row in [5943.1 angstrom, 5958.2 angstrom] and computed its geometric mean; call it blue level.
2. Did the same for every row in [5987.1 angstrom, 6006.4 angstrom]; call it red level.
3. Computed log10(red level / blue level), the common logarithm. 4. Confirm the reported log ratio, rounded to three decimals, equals -0.005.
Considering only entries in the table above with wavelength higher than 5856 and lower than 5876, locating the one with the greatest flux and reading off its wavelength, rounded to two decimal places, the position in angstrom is 5866.29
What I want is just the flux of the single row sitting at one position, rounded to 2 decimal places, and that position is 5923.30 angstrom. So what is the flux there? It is 6.56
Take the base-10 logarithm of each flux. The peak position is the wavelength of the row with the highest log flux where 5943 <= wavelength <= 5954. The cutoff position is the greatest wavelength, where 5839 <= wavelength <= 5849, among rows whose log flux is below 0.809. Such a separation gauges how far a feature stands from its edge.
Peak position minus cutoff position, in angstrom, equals 96.4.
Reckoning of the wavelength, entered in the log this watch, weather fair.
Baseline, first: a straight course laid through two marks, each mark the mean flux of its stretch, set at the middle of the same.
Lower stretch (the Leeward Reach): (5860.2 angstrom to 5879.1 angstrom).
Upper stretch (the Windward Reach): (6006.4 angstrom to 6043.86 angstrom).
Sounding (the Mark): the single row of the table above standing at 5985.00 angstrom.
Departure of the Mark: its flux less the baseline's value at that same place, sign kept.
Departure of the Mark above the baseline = 2.6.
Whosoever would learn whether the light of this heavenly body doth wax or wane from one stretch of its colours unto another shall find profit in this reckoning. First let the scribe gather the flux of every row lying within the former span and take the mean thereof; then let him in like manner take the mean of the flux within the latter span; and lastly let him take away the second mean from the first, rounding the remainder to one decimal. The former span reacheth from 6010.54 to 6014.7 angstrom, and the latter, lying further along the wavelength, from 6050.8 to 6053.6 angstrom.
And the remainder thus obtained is -0.9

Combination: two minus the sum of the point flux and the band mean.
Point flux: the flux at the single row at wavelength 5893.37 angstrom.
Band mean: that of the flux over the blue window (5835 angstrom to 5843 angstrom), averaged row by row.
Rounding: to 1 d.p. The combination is -9.8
